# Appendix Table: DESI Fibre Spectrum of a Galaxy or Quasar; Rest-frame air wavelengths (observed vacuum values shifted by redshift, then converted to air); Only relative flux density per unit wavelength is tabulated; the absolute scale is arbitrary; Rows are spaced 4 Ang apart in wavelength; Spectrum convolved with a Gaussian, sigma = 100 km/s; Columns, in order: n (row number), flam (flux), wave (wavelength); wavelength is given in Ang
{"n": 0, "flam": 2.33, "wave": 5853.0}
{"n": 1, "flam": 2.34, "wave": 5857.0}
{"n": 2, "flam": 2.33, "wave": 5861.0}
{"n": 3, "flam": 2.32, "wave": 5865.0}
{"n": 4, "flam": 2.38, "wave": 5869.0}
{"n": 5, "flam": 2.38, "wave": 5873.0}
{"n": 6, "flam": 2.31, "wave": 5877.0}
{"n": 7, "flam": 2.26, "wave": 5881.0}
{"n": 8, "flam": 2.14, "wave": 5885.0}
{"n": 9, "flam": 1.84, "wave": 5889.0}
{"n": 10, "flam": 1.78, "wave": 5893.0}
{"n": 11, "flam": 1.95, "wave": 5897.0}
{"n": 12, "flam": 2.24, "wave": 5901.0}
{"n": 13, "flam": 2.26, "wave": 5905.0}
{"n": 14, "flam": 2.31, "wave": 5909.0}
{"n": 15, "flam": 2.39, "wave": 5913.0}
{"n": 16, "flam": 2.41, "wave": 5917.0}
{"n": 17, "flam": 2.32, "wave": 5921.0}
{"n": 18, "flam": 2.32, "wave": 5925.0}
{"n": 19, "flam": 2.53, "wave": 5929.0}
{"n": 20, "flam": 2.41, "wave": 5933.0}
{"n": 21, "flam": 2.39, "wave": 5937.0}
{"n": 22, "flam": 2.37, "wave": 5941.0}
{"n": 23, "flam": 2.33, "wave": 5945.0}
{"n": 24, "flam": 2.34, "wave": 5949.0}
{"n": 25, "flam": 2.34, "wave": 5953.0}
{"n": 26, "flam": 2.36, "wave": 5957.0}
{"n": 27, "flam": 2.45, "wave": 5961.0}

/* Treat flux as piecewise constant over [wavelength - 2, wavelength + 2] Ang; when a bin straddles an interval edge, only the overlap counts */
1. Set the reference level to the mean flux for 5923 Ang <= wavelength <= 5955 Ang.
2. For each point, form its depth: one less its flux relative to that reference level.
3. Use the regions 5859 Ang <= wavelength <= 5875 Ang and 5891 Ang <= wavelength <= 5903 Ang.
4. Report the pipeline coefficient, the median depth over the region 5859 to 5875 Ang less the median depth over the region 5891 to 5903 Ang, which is -0.17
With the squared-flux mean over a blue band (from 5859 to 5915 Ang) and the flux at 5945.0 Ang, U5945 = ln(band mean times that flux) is 2.44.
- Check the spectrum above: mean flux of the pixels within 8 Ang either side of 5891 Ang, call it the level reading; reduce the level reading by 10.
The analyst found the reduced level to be -8.07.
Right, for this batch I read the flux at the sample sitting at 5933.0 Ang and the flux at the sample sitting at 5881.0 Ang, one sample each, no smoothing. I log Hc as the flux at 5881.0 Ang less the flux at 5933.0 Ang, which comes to -0.15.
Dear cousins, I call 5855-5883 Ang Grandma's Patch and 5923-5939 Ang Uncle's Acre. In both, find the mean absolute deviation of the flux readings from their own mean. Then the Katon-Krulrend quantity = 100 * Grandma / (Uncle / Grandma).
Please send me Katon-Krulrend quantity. 2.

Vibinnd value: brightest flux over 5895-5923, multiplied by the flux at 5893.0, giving 4.3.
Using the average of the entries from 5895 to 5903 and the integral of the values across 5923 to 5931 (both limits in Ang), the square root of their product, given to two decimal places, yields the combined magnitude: 6.38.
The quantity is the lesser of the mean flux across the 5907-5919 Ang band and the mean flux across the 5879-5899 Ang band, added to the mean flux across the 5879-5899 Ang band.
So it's 3.99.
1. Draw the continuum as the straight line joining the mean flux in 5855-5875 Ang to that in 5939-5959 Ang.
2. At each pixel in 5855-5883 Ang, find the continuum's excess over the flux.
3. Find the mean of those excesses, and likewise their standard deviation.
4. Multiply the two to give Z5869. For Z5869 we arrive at 0.00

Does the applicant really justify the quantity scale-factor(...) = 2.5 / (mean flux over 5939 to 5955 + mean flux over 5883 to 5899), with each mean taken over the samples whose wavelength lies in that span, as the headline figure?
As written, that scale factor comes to 0.585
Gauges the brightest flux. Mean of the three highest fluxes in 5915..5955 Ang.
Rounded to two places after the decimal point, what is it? 2.45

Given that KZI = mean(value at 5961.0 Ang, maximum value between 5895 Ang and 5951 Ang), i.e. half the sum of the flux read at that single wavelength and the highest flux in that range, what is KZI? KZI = 2.49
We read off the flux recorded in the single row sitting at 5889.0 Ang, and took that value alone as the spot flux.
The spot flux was 1.84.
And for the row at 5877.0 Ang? 2.31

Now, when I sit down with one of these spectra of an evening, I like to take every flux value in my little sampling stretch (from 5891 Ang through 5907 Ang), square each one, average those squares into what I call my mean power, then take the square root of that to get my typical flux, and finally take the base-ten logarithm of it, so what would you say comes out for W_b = 0.315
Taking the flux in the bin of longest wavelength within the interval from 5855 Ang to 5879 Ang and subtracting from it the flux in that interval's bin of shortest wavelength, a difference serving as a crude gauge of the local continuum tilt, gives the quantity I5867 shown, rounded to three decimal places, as -0.030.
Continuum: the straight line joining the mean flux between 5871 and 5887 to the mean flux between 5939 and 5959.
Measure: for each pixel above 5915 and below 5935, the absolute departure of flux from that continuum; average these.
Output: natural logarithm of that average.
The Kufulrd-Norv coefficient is -2.6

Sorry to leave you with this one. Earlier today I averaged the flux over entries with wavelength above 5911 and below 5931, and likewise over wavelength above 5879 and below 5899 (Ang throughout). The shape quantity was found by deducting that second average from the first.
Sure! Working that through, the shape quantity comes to 0.40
